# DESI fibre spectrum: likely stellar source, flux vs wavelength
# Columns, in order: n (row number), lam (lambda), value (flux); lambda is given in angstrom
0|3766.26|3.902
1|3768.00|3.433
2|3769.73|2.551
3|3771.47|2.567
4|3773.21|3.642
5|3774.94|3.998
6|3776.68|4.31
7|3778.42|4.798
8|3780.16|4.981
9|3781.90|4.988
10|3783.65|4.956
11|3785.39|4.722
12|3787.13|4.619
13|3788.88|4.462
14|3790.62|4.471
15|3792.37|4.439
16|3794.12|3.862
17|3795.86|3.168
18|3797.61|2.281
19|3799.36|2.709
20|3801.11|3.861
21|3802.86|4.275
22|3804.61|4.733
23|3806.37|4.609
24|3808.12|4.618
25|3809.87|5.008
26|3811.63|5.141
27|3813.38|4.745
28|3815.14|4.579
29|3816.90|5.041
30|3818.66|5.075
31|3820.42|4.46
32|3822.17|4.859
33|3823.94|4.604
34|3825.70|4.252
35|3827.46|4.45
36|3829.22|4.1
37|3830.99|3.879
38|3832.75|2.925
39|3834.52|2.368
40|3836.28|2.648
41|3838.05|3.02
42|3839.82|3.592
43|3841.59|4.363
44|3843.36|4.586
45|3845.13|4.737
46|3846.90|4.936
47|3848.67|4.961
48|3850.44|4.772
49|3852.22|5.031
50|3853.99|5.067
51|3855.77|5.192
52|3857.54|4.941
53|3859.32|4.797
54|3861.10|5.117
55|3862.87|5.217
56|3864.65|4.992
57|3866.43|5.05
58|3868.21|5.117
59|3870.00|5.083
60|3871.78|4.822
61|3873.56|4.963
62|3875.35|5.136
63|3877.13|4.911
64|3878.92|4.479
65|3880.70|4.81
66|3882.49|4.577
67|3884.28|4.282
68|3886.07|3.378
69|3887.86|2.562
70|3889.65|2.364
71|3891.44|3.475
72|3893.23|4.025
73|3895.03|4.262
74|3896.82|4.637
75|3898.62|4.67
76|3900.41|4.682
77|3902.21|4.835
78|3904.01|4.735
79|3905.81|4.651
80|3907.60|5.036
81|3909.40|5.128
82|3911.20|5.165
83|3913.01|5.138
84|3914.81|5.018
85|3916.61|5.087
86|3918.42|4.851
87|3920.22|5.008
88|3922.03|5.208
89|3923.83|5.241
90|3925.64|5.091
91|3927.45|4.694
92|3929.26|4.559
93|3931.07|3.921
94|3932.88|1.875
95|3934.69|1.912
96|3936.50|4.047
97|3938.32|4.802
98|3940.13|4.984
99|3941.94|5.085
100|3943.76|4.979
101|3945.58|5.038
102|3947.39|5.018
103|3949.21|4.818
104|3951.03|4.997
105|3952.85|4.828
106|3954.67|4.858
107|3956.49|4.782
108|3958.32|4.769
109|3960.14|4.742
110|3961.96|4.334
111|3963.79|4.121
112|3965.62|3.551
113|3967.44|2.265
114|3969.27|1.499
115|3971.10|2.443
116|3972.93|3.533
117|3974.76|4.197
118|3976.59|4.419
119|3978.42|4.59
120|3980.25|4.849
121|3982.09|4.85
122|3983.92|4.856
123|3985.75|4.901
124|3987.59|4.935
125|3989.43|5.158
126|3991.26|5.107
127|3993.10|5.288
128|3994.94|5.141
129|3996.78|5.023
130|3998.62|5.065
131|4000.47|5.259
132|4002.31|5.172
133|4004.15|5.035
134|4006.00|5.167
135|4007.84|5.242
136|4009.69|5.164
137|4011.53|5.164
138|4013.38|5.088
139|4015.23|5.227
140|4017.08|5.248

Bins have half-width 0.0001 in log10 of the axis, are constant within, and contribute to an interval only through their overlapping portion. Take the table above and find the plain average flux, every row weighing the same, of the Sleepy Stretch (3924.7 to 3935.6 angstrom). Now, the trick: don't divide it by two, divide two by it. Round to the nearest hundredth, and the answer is 0.54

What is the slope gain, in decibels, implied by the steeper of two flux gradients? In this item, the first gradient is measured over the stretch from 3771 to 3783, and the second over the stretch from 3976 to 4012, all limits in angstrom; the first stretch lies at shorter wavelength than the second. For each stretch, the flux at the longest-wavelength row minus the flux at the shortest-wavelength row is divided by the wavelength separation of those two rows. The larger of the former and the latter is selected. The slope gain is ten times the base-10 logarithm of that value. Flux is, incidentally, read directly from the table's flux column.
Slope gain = -6.3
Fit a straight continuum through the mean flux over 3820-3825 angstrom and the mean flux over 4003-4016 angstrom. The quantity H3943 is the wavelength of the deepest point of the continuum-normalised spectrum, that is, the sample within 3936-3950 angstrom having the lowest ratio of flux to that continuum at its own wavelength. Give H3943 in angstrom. 3936.50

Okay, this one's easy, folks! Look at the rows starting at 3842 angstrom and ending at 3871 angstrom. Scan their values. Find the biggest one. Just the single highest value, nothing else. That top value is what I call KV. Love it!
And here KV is 5.217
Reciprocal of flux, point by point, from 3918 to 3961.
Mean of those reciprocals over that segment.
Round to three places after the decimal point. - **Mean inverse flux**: 0.235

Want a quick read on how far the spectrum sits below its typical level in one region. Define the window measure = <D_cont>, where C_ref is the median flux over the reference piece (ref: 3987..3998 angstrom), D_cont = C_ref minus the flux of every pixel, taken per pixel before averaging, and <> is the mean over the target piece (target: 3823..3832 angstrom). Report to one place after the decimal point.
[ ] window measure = 0.9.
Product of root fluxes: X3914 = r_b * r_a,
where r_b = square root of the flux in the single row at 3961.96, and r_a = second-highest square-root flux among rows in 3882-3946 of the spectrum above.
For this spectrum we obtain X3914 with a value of 4.75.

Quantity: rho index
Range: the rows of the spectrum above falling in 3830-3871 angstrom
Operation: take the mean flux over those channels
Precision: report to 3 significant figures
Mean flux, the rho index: 4.45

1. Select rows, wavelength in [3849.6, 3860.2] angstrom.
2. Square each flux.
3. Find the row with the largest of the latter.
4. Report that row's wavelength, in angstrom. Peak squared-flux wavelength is 3855.77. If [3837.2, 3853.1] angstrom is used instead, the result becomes 3852.22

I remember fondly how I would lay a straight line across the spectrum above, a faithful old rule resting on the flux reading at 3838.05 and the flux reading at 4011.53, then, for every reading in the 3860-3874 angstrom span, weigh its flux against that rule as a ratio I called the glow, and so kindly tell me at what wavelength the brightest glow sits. 3862.87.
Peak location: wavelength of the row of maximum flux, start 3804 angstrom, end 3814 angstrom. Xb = 3811.63 angstrom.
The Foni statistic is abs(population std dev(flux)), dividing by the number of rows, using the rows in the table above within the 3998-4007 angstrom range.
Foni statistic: 0.08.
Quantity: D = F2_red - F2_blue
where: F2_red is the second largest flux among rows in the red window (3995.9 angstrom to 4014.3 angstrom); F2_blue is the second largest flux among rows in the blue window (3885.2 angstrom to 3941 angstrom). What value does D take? 0.034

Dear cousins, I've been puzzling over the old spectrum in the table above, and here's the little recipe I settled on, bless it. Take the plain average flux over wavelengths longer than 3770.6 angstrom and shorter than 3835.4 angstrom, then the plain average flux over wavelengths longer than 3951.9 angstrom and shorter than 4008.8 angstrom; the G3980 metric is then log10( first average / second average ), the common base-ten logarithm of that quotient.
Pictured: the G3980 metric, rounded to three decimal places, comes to -0.028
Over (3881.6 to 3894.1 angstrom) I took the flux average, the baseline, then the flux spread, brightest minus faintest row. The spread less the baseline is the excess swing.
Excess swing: -1.3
